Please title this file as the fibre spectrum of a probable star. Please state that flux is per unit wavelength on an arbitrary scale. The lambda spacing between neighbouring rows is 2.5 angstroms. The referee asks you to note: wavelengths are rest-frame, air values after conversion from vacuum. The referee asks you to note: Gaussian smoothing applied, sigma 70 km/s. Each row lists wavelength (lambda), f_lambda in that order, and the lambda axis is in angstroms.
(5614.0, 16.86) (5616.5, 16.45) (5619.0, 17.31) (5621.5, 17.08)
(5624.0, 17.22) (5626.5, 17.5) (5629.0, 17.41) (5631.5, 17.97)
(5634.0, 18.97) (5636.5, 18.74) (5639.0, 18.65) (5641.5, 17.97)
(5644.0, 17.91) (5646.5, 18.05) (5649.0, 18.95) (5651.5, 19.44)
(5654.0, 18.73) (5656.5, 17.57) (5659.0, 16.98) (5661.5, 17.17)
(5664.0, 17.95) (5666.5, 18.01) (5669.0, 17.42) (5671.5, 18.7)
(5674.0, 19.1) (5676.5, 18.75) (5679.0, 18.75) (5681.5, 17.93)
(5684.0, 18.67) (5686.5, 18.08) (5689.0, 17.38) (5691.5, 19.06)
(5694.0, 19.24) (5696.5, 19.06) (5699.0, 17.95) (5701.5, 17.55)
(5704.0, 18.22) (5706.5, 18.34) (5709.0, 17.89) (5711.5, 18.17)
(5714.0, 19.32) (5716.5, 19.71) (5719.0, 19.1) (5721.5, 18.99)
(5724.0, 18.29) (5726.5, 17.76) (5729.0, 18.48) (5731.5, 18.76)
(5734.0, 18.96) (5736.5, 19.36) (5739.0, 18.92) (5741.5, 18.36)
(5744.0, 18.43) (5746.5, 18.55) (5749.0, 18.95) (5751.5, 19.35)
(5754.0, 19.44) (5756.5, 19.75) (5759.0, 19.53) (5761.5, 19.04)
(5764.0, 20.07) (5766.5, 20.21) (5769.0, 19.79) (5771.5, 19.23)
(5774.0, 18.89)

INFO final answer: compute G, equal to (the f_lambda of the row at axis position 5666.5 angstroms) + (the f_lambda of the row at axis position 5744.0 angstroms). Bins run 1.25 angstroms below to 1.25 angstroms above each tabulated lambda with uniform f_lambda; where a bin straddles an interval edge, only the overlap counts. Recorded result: 36.4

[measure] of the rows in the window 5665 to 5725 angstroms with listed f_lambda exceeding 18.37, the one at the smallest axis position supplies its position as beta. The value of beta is 5671.5 angstroms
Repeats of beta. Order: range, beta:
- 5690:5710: 5691.5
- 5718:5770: 5719.0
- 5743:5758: 5744.0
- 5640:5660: 5649.0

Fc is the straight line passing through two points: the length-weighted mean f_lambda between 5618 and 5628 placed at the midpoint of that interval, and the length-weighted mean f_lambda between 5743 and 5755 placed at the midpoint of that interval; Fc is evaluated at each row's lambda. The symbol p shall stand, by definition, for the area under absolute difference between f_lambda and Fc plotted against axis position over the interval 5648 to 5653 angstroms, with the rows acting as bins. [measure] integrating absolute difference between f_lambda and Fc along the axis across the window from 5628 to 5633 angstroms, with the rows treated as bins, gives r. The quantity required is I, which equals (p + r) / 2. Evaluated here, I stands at 4.8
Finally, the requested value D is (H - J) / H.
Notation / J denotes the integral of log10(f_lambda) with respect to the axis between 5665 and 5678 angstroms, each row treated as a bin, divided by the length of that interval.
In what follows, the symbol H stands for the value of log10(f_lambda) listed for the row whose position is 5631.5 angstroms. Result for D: -0.0079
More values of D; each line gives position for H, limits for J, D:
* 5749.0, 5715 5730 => 0.0041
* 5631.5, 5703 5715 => -0.0075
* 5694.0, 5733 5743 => 0.0063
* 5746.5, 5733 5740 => -0.0098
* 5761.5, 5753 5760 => -0.0095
